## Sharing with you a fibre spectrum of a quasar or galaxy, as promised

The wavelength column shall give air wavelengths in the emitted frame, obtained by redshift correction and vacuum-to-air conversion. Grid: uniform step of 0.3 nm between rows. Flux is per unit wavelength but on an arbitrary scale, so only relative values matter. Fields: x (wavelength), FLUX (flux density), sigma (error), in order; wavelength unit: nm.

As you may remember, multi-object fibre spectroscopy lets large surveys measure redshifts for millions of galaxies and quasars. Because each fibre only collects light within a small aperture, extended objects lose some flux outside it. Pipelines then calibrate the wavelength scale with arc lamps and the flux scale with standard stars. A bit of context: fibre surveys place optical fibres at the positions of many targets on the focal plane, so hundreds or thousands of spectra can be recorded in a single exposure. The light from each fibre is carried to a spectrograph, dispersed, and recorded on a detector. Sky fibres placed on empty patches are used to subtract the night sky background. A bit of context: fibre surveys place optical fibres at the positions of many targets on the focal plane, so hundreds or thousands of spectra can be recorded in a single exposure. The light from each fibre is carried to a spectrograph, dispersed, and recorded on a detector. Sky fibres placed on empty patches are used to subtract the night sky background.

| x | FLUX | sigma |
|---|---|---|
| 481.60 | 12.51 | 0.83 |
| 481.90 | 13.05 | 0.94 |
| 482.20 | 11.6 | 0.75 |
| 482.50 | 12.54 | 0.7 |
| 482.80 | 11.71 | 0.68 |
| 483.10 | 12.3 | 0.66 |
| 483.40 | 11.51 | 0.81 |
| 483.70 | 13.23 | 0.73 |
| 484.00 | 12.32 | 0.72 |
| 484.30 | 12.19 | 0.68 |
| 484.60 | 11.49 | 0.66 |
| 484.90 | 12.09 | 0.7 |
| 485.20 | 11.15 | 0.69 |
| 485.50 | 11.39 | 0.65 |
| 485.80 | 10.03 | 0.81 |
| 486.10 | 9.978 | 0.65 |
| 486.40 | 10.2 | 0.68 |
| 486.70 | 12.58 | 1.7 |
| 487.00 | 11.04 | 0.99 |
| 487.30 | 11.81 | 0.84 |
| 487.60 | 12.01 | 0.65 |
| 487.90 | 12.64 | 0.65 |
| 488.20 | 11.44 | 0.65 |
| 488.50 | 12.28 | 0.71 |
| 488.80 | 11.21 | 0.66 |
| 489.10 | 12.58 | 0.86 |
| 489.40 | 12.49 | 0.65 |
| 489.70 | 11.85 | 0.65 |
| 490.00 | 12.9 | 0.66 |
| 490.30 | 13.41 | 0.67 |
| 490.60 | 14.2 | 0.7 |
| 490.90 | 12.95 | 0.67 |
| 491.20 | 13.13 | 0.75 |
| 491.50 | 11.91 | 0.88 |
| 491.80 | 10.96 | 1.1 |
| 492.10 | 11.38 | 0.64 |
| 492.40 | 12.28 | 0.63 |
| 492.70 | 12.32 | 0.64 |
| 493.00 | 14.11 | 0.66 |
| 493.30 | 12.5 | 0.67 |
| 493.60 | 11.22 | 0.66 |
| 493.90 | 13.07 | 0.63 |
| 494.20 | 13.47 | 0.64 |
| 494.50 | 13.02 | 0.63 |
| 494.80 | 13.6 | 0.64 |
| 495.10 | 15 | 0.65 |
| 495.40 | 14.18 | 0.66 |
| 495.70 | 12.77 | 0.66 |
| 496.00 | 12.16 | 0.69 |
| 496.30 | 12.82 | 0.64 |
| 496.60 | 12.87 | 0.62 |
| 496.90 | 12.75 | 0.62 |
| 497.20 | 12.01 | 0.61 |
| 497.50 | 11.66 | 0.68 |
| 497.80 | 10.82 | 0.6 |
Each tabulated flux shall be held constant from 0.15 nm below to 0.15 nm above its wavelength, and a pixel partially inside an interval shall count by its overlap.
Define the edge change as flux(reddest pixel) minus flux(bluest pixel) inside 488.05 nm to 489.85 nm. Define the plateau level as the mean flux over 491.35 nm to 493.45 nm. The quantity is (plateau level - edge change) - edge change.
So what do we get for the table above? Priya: 11.4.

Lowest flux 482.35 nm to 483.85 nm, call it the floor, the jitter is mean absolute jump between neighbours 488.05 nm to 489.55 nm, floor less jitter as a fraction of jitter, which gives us 12.7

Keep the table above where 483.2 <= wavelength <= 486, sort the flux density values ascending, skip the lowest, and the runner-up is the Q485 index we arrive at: 11.15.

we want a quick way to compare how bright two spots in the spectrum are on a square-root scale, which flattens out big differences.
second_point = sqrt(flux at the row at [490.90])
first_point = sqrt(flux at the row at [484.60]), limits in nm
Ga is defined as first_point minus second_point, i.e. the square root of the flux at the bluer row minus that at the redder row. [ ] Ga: -0.21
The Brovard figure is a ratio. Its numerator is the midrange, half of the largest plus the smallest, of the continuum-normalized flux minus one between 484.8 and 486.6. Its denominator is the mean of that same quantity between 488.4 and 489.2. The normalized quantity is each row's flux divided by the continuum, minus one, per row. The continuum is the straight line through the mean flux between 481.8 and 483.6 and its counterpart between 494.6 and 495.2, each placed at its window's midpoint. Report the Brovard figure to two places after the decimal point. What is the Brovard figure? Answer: 1.39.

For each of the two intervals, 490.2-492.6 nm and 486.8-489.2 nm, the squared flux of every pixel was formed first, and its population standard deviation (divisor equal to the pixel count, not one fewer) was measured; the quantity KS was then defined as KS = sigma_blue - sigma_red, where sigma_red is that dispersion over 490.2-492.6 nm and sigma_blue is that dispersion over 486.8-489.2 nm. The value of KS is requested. -12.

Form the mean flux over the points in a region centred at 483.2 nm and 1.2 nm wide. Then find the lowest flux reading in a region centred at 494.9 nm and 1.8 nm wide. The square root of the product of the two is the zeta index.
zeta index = 12.5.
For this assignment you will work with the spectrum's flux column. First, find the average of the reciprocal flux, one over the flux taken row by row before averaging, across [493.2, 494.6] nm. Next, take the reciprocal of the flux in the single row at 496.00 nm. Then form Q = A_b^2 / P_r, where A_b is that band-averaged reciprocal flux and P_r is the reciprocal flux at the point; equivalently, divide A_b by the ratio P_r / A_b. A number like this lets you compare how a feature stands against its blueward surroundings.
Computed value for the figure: 0.077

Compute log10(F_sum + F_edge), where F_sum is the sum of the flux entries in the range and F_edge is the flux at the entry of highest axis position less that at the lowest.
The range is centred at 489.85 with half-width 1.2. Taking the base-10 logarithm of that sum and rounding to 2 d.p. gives 2.01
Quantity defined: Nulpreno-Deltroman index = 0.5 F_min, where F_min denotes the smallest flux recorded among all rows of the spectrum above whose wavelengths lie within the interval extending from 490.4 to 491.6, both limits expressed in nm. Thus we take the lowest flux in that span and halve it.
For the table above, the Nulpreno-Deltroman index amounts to 6.0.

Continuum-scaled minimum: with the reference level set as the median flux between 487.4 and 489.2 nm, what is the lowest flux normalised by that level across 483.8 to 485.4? 0.92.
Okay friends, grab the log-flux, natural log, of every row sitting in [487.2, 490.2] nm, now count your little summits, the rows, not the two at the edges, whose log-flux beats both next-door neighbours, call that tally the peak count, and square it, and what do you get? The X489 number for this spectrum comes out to 9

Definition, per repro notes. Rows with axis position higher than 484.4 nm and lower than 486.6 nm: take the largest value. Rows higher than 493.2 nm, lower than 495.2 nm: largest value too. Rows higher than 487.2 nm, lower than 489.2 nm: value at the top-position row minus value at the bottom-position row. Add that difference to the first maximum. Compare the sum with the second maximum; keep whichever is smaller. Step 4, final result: 12.9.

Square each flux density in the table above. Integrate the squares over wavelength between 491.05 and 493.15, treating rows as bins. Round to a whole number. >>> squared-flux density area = 320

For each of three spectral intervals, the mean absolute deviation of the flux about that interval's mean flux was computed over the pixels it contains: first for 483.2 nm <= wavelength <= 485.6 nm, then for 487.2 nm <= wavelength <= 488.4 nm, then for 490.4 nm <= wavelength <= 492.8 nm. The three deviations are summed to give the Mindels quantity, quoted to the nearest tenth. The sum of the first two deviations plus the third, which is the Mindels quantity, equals 1.7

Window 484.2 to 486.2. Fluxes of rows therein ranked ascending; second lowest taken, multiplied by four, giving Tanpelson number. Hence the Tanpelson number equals 40.1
